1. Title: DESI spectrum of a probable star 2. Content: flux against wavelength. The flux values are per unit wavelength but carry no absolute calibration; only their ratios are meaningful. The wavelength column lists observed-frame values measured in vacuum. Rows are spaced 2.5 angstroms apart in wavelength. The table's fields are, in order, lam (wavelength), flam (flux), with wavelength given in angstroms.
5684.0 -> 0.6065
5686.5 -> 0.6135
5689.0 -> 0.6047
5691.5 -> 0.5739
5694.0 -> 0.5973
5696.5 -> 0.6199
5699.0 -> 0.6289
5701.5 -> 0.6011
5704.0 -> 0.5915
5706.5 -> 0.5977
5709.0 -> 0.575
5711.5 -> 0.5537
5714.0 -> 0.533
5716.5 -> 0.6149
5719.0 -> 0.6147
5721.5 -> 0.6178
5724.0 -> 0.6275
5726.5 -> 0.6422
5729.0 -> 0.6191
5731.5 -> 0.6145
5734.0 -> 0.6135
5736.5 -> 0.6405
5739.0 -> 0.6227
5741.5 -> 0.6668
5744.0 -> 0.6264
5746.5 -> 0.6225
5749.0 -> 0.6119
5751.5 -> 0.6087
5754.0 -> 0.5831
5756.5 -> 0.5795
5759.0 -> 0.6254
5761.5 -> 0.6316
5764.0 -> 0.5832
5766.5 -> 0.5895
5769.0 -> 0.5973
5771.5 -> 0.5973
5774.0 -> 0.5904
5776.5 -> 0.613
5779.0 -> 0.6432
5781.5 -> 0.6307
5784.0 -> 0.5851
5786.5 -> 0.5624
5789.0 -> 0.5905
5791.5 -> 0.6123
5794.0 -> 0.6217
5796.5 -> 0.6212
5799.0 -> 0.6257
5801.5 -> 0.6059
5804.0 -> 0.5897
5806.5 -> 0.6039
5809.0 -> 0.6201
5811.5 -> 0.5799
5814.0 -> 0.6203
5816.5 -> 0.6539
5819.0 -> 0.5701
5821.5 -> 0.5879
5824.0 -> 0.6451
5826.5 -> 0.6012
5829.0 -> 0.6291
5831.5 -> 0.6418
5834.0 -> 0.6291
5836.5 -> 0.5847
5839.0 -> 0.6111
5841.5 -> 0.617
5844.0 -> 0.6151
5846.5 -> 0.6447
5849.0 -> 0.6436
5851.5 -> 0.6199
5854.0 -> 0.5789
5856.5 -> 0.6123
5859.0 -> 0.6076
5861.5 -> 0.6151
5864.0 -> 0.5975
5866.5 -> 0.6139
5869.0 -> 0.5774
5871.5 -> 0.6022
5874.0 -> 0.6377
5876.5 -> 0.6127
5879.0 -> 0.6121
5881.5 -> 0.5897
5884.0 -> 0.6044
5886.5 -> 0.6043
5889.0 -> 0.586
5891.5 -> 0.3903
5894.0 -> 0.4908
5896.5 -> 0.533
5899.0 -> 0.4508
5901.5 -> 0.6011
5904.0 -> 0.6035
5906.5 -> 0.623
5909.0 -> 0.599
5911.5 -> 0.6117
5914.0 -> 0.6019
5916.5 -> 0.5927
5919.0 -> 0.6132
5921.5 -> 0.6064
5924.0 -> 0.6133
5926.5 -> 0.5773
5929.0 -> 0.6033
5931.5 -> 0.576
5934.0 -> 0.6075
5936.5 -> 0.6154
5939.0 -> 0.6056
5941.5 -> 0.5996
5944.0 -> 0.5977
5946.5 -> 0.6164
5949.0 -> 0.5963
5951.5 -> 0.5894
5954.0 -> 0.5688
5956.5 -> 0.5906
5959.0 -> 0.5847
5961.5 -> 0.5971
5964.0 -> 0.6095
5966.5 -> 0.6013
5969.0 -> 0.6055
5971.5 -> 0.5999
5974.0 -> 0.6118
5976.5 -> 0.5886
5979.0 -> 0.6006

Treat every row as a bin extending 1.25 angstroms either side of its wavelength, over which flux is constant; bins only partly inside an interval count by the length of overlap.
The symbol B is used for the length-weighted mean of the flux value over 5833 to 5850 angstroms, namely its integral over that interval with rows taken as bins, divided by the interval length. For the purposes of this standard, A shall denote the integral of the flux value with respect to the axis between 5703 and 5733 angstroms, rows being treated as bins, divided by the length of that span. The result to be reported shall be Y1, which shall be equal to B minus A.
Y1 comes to 0.020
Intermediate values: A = 0.600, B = 0.620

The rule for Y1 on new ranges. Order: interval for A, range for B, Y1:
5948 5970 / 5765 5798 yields 0.011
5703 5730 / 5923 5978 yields -0.001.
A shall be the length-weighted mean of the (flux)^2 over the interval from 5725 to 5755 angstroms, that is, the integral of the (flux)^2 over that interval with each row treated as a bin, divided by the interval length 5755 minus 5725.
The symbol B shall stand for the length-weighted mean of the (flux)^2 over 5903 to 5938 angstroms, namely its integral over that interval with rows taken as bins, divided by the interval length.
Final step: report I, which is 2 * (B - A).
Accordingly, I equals -0.05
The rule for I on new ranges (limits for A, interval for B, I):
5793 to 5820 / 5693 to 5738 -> -0.01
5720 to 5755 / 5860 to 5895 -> -0.09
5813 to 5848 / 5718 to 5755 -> 0.01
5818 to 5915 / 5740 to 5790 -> 0.03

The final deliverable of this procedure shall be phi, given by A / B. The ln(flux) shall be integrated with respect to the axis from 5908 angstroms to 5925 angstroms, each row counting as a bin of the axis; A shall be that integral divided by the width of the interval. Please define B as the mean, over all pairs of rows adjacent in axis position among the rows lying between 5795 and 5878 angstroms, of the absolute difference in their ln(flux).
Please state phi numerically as -12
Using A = -0.502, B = 0.0418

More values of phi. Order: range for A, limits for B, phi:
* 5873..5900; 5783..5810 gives -23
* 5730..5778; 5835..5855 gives -16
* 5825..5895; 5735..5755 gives -16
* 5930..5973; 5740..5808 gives -18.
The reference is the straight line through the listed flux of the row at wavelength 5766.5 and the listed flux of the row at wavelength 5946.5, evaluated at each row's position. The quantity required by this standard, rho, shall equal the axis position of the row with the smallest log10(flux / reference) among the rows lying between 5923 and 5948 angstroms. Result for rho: 5931.5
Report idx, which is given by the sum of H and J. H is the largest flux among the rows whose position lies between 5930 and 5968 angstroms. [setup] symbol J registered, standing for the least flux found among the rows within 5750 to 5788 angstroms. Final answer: 1.18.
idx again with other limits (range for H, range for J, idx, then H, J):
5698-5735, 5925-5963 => 1.21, 0.6422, 0.5688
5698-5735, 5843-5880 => 1.22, 0.6422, 0.5774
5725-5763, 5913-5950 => 1.24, 0.6668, 0.576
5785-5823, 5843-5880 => 1.23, 0.6539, 0.5774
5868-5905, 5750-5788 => 1.20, 0.6377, 0.5624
